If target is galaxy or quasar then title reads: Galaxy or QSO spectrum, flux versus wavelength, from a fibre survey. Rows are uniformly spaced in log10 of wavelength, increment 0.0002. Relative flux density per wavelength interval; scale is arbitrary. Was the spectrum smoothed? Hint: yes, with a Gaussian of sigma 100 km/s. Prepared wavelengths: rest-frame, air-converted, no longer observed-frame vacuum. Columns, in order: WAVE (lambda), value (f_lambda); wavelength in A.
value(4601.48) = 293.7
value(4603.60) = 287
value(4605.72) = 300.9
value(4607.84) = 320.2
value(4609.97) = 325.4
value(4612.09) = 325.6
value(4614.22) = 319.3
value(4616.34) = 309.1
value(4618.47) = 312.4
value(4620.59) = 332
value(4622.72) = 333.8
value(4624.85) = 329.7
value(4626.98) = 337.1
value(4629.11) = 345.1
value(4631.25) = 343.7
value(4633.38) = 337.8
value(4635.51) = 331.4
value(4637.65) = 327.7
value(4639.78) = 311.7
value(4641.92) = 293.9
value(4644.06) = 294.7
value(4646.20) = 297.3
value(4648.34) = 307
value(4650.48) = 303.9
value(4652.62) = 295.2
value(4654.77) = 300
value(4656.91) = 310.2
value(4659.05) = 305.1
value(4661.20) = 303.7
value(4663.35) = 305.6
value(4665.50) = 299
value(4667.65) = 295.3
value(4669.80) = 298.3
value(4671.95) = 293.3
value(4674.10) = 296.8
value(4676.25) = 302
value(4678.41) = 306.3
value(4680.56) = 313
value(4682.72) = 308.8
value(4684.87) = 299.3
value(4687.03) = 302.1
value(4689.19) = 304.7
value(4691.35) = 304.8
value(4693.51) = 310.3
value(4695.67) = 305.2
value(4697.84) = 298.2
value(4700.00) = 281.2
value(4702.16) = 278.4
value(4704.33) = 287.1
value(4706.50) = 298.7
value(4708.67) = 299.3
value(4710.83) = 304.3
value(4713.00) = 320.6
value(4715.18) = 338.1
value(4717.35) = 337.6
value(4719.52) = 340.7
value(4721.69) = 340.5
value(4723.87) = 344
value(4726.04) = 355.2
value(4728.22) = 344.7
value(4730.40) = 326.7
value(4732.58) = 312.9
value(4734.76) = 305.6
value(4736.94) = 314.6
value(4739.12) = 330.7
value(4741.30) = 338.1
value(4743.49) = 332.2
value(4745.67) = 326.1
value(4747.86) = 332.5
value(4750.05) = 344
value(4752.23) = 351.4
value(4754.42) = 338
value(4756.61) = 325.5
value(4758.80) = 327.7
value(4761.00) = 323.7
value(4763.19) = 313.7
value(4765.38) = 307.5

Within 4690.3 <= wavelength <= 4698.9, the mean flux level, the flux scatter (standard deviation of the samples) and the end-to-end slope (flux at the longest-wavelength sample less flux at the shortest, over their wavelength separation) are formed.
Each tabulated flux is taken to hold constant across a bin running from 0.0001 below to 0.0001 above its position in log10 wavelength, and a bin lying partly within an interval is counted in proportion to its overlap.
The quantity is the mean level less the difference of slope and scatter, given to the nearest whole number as 310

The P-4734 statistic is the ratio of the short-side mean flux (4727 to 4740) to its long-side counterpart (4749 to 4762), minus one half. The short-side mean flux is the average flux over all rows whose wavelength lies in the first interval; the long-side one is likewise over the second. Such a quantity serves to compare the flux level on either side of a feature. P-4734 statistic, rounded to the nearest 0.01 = 0.46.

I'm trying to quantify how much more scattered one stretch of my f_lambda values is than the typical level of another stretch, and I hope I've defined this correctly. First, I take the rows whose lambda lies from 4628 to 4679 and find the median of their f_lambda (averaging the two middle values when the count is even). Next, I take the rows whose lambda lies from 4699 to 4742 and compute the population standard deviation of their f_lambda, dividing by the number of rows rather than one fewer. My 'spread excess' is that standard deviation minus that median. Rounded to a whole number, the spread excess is -281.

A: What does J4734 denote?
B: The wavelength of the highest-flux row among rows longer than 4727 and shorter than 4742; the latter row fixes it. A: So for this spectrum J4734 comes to 4728.22 A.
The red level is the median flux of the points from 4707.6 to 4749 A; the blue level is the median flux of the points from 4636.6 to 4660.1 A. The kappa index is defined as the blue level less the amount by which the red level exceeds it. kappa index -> 276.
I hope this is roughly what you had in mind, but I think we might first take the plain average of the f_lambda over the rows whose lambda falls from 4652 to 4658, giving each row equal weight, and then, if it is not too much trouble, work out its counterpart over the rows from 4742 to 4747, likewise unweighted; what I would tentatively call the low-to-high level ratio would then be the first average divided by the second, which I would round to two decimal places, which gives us 0.92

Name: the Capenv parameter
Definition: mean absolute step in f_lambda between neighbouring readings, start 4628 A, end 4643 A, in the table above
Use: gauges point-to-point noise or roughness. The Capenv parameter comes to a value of 8.5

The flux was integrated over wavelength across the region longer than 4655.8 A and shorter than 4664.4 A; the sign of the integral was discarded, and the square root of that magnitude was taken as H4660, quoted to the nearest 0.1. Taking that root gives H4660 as 51.3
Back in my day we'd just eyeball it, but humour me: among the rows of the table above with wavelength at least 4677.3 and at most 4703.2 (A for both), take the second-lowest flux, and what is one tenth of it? 28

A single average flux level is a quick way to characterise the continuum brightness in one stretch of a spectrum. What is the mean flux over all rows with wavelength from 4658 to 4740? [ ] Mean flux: 311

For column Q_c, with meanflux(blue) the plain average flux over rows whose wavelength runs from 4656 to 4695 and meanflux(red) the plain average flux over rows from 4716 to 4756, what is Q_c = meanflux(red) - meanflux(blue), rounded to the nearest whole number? 31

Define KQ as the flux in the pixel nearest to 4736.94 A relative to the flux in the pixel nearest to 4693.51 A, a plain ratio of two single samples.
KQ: 1.01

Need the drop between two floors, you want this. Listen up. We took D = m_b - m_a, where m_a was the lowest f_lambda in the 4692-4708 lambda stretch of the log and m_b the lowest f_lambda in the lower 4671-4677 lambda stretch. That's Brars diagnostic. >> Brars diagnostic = 15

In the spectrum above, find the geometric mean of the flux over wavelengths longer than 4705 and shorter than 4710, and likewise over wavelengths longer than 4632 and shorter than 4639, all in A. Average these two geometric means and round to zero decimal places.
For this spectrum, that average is 316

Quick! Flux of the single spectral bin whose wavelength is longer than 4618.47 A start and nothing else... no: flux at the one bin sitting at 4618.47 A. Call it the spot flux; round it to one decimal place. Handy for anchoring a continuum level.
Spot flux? 312.4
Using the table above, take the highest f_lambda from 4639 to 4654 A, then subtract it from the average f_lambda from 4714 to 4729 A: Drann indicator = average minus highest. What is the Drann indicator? 31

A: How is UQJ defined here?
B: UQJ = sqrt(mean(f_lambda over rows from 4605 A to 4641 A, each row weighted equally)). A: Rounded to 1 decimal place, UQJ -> 18.1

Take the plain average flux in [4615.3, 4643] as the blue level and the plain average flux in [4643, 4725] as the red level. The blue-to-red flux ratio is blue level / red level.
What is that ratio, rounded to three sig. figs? 1.07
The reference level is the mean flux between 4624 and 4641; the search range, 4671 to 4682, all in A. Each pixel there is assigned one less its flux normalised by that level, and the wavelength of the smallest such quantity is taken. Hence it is 4680.56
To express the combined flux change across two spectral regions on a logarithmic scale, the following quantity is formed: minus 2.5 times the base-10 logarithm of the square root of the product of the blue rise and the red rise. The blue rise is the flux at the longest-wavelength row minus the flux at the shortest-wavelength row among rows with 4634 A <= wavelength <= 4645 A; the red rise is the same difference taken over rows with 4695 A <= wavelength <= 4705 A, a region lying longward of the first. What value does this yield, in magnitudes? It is -3.5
